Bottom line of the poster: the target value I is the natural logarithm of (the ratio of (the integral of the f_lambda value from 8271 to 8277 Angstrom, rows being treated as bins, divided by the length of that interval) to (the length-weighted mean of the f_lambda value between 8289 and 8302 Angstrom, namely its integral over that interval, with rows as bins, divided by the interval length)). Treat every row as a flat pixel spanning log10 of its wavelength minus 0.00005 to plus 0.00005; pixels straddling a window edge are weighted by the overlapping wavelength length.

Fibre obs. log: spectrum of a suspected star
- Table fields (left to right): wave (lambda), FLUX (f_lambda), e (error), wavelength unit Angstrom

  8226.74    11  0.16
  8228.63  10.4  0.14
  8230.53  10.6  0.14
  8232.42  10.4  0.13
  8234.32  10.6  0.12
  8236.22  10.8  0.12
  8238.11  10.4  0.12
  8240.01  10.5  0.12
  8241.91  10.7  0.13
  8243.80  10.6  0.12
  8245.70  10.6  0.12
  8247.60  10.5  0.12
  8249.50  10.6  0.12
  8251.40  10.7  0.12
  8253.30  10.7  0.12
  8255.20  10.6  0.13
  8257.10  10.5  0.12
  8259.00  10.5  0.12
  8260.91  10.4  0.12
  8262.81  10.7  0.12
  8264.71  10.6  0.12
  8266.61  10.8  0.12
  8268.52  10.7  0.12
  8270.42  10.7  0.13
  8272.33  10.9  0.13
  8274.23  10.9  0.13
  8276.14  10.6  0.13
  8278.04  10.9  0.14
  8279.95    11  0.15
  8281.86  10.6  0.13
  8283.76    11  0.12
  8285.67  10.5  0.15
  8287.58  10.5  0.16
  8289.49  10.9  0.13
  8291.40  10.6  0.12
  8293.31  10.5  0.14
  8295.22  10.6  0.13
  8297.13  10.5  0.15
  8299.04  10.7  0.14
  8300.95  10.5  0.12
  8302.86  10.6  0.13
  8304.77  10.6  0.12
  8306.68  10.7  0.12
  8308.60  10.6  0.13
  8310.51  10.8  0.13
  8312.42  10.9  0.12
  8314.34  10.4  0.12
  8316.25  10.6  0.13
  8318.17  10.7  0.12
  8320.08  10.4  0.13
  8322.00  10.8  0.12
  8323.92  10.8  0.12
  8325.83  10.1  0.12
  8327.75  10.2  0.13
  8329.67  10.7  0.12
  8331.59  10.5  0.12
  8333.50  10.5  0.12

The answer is 0.017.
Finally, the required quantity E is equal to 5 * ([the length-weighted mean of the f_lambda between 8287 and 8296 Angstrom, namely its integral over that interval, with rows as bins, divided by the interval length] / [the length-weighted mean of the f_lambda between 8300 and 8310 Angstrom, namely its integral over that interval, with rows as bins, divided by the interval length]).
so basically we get 5.00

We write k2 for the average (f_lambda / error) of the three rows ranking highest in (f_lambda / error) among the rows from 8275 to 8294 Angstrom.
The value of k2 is 87.9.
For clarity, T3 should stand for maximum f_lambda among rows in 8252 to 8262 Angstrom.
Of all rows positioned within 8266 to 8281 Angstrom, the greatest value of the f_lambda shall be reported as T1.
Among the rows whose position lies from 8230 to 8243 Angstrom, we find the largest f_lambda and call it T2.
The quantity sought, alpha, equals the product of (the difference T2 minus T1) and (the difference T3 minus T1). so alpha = 0.06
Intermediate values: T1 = 11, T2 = 10.8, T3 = 10.7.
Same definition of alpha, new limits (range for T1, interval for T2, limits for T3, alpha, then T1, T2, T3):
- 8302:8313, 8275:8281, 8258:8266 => -0.02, 10.9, 11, 10.7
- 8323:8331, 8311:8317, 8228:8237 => 0.00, 10.8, 10.9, 10.8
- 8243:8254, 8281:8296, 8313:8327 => 0.03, 10.7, 11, 10.8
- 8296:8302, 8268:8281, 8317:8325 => 0.03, 10.7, 11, 10.8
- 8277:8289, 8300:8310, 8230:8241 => 0.06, 11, 10.7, 10.8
